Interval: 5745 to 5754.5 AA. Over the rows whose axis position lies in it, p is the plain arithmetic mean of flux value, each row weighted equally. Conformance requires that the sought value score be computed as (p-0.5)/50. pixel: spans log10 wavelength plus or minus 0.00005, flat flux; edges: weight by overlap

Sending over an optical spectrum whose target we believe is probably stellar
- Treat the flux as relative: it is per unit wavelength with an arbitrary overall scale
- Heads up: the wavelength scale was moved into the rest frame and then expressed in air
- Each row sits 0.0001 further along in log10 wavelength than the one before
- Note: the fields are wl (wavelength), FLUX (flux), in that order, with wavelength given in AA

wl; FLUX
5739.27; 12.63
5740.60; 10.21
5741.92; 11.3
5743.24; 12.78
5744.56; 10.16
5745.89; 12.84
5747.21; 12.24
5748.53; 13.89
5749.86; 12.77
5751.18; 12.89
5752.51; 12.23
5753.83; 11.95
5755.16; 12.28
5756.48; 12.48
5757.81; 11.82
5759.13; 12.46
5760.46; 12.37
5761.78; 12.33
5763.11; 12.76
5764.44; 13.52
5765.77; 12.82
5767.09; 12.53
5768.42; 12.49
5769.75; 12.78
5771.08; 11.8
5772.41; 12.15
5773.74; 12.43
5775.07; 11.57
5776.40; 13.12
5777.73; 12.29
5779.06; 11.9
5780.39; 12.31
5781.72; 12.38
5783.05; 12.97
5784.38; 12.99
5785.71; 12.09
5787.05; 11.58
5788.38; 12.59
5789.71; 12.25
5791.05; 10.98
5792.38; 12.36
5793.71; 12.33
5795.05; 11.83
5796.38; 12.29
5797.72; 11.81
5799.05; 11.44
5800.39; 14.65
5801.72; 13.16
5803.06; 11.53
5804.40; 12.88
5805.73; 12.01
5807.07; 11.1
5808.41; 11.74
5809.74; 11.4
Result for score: 0.244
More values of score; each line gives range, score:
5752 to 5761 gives 0.235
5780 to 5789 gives 0.238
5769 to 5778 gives 0.236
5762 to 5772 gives 0.243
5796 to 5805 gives 0.241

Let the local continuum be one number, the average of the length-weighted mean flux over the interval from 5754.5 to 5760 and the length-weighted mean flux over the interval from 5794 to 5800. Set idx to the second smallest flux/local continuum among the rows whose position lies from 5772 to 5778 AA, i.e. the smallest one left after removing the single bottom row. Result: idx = 1.00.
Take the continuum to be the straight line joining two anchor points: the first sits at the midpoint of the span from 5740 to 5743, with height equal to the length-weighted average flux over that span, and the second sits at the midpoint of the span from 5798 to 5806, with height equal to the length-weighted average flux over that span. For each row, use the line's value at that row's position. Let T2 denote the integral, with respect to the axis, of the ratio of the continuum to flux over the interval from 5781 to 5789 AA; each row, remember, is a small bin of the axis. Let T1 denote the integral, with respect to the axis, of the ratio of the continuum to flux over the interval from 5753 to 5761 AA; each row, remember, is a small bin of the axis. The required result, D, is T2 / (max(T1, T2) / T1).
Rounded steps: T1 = 7.51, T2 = 7.9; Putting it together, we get 7.5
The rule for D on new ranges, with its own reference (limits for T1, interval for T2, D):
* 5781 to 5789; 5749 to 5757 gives 7.3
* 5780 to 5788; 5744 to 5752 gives 7.2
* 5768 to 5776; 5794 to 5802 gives 7.8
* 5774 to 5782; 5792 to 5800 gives 7.8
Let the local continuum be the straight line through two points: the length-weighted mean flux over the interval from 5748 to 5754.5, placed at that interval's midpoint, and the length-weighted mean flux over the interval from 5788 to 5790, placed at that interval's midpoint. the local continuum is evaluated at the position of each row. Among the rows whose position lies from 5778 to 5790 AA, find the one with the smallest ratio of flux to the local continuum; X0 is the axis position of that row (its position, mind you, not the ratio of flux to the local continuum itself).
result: 5787.05 AA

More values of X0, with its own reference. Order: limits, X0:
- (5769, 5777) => 5775.07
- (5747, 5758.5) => 5757.81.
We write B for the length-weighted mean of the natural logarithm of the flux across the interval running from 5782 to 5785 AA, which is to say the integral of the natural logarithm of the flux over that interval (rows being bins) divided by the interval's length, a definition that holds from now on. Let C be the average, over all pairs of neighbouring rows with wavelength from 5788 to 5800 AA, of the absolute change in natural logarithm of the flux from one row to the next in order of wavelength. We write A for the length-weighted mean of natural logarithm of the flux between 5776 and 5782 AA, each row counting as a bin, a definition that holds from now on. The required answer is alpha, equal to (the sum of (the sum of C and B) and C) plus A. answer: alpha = 5.18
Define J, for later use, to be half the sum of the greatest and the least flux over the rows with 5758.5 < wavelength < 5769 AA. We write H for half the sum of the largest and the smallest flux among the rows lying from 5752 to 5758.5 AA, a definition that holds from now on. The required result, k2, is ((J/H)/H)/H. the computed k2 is 0.0072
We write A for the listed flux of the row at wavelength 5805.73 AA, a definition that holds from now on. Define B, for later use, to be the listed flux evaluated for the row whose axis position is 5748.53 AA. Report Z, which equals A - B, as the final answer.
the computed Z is -1.9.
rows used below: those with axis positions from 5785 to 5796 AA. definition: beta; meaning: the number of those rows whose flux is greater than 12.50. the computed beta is 1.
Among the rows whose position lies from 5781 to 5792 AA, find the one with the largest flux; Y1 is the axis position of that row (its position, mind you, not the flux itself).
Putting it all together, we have 5784.38 AA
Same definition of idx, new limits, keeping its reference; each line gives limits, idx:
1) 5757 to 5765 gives 1.02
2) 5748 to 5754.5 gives 1.01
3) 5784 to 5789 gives 1.00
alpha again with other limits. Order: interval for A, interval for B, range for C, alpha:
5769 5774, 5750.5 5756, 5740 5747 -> 5.36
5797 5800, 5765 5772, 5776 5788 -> 5.07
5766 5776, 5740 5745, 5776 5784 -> 4.99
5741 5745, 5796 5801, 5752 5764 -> 5.01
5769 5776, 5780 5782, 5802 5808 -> 5.19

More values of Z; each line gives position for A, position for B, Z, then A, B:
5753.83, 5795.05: 0.1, 11.95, 11.83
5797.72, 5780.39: -0.5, 11.81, 12.31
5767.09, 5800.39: -2.1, 12.53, 14.65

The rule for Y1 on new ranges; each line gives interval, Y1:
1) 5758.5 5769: 5764.44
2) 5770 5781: 5776.40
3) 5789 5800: 5792.38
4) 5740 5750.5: 5748.53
